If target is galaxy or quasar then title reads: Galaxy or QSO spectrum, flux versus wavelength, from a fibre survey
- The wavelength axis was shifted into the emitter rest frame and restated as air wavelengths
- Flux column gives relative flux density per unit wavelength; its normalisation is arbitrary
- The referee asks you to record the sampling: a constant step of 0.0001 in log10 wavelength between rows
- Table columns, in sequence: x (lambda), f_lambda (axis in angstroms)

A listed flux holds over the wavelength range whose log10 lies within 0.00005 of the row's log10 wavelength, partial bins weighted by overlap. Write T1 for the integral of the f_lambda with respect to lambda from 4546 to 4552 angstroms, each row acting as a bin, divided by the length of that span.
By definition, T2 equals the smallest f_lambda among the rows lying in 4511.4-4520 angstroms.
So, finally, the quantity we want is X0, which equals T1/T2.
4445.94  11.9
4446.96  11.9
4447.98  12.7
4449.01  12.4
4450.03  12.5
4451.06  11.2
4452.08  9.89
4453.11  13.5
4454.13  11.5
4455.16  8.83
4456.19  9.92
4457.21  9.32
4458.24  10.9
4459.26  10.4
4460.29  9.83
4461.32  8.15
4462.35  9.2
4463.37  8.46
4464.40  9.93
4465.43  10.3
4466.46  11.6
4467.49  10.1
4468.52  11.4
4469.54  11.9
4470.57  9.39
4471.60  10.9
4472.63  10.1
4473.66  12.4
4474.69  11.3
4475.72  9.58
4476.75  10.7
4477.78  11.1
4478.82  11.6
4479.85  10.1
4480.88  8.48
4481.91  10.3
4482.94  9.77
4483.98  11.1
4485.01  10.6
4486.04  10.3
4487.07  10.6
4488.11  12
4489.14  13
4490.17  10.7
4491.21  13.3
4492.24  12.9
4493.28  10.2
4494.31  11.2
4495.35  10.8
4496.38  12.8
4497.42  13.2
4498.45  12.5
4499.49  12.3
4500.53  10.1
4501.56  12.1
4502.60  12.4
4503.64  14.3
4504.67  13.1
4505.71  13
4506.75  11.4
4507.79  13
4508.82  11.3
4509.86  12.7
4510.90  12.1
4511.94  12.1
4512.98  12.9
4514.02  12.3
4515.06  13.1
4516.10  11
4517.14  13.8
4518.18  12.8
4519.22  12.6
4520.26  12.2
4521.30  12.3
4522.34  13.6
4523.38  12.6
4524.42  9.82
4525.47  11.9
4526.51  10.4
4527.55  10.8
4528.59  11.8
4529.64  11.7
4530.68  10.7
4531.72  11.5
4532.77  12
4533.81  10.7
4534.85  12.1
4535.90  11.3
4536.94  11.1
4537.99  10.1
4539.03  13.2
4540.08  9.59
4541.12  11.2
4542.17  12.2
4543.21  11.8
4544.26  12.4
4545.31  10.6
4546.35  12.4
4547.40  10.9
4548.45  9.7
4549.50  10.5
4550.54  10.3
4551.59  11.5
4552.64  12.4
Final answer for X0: 0.98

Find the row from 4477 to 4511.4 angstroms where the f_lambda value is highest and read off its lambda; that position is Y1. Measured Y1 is 4503.64 angstroms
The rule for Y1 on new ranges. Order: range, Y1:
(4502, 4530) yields 4503.64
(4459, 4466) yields 4459.26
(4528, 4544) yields 4539.03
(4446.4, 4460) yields 4453.11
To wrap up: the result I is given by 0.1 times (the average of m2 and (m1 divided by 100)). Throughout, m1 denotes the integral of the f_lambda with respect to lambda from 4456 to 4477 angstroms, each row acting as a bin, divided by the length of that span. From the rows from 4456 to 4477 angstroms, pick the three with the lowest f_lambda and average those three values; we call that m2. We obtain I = 0.44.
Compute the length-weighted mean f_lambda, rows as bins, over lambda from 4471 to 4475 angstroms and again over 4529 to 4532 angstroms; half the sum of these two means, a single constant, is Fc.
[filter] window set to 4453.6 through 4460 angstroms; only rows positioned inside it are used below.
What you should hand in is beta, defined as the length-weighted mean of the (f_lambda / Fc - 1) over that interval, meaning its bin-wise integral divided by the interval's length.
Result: -0.095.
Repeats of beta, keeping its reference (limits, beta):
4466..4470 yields 0.002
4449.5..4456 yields -0.004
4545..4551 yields -0.042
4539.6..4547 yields 0.022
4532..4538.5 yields 0.001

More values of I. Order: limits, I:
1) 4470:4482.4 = 0.46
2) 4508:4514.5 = 0.60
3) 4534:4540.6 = 0.52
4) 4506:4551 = 0.49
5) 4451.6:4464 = 0.43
